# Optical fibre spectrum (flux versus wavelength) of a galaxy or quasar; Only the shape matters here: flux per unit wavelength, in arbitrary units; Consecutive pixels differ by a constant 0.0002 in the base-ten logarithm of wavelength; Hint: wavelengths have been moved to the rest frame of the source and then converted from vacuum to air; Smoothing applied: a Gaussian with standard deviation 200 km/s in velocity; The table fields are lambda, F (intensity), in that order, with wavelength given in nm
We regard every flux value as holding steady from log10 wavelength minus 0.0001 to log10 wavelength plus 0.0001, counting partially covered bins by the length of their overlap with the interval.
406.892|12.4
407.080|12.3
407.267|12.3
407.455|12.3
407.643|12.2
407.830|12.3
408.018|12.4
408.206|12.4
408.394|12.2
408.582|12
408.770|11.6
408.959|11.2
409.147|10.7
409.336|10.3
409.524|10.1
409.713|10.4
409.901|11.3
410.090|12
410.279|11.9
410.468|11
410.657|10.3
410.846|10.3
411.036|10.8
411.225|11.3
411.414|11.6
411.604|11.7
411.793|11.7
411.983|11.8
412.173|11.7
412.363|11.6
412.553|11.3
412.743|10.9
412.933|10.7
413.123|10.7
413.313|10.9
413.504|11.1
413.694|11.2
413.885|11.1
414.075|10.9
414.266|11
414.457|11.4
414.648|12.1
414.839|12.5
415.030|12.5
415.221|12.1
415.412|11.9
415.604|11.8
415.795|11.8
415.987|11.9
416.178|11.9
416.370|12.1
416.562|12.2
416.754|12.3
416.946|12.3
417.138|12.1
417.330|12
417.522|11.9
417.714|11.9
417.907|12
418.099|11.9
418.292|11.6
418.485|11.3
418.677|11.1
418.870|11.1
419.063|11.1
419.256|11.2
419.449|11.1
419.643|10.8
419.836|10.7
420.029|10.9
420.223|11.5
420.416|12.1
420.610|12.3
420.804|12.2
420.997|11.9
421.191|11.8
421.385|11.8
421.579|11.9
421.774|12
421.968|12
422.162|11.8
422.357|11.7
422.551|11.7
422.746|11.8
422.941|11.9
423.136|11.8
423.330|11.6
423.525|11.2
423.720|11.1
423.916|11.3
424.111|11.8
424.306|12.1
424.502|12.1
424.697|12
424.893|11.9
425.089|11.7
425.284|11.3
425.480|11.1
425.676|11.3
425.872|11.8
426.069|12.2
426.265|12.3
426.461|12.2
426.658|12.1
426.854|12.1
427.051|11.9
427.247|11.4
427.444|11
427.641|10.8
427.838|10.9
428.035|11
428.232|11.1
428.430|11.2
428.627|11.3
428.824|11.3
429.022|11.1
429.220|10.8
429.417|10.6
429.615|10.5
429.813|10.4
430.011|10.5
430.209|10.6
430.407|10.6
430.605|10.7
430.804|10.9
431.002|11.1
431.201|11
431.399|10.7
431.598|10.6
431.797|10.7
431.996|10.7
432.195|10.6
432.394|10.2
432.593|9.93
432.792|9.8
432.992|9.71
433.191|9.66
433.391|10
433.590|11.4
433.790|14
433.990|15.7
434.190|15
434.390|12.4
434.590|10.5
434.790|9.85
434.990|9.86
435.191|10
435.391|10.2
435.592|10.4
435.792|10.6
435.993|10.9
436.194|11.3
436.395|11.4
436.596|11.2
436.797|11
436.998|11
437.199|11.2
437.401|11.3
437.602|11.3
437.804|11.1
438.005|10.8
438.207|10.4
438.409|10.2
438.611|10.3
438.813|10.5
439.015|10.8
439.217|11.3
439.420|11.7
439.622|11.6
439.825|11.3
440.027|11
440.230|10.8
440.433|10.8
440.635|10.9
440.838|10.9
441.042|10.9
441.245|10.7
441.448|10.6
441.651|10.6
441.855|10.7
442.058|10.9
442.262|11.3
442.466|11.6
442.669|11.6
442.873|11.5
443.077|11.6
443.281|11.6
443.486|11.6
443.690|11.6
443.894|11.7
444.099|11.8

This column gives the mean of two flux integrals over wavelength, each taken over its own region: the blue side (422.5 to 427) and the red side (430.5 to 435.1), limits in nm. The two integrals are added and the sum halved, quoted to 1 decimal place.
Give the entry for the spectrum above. 51.9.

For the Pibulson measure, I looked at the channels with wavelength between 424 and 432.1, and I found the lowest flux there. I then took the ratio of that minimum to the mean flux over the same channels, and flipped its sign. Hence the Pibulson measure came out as -0.924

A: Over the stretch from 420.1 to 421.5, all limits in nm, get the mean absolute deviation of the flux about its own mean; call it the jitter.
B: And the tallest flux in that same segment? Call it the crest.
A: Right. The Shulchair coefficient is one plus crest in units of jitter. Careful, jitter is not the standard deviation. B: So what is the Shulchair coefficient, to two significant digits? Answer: 57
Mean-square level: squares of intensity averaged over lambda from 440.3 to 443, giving 121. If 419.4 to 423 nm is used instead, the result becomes 137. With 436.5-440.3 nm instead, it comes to 121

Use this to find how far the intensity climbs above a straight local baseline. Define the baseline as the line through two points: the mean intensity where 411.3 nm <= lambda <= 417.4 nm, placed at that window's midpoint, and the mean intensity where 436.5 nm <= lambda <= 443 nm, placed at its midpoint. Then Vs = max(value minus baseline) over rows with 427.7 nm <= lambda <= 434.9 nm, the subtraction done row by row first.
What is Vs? 4.6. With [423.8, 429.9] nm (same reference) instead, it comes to 1.0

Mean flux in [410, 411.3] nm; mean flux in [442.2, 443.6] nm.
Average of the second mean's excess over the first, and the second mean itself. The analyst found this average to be 6.0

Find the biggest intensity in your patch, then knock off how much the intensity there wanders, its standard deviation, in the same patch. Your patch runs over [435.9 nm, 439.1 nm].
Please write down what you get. 11.0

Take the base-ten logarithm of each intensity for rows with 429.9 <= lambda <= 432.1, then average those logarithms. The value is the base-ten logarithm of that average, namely 0.013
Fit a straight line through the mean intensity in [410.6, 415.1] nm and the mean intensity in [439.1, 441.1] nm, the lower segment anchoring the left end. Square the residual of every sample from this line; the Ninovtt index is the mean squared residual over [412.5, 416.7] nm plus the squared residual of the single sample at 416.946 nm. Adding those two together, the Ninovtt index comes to 1.47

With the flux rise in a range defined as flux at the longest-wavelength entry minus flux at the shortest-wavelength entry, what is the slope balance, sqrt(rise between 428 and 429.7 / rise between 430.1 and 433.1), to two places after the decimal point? 0.75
